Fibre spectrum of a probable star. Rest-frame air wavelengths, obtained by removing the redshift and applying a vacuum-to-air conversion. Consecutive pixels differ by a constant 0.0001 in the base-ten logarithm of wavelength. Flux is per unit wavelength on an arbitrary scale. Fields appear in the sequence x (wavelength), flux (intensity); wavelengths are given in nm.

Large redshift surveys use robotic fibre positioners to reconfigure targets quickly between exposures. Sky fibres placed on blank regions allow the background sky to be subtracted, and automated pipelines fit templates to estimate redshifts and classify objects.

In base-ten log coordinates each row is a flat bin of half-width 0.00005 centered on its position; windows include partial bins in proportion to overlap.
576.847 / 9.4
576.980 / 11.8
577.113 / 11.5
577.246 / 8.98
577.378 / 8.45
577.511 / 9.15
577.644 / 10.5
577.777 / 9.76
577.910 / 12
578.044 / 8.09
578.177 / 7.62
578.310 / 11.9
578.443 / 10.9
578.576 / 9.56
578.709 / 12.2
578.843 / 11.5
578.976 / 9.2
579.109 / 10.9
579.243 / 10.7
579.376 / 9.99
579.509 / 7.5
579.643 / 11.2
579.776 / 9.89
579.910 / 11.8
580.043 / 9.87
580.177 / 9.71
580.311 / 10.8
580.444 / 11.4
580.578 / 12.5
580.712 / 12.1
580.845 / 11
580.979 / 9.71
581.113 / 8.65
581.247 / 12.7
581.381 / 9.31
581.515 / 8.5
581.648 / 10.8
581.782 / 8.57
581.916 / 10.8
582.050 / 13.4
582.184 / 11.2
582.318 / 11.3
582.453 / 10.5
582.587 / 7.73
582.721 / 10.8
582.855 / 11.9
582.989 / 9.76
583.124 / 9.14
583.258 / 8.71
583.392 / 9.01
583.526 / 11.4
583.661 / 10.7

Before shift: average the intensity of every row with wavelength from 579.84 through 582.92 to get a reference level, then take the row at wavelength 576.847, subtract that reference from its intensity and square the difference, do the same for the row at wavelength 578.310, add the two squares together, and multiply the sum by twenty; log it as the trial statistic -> 63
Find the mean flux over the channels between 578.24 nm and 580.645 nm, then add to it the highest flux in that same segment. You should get 23.1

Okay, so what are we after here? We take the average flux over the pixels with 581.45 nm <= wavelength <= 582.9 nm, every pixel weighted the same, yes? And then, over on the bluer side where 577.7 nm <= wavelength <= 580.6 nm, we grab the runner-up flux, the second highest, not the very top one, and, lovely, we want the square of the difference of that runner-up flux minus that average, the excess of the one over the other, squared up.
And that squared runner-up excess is 2.9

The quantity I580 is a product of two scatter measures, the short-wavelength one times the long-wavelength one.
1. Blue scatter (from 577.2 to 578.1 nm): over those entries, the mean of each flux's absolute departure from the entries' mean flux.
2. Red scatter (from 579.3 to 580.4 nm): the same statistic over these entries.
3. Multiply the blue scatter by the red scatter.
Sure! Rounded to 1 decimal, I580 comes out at 0.9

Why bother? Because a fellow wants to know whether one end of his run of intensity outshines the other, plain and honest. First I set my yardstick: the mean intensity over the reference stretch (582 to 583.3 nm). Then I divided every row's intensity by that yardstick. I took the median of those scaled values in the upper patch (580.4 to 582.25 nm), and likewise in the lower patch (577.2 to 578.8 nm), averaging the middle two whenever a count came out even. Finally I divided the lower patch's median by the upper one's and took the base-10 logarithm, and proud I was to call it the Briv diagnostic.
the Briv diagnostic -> -0.052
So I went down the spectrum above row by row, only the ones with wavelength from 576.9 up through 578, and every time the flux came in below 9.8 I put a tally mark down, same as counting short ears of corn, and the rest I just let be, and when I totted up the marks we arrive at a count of 4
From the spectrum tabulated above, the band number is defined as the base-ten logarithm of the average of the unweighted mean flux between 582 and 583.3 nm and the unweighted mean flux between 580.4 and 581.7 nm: 1.023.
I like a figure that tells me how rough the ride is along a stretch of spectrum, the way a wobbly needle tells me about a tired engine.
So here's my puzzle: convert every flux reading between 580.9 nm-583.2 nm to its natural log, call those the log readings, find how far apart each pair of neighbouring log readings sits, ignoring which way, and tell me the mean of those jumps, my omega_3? 0.193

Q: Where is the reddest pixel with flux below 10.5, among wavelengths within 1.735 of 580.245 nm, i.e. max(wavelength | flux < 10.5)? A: 581.782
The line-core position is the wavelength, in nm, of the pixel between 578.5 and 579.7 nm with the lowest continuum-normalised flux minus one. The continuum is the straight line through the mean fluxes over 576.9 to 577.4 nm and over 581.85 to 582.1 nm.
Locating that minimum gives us 579.509 nm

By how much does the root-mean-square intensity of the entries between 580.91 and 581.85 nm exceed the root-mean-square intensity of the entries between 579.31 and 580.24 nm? -0.22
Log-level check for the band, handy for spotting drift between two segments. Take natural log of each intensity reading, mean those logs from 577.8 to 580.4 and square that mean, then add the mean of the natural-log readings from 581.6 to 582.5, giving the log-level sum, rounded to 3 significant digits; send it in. 7.77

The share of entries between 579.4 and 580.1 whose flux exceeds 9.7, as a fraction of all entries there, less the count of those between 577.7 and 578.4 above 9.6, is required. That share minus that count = -2.2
